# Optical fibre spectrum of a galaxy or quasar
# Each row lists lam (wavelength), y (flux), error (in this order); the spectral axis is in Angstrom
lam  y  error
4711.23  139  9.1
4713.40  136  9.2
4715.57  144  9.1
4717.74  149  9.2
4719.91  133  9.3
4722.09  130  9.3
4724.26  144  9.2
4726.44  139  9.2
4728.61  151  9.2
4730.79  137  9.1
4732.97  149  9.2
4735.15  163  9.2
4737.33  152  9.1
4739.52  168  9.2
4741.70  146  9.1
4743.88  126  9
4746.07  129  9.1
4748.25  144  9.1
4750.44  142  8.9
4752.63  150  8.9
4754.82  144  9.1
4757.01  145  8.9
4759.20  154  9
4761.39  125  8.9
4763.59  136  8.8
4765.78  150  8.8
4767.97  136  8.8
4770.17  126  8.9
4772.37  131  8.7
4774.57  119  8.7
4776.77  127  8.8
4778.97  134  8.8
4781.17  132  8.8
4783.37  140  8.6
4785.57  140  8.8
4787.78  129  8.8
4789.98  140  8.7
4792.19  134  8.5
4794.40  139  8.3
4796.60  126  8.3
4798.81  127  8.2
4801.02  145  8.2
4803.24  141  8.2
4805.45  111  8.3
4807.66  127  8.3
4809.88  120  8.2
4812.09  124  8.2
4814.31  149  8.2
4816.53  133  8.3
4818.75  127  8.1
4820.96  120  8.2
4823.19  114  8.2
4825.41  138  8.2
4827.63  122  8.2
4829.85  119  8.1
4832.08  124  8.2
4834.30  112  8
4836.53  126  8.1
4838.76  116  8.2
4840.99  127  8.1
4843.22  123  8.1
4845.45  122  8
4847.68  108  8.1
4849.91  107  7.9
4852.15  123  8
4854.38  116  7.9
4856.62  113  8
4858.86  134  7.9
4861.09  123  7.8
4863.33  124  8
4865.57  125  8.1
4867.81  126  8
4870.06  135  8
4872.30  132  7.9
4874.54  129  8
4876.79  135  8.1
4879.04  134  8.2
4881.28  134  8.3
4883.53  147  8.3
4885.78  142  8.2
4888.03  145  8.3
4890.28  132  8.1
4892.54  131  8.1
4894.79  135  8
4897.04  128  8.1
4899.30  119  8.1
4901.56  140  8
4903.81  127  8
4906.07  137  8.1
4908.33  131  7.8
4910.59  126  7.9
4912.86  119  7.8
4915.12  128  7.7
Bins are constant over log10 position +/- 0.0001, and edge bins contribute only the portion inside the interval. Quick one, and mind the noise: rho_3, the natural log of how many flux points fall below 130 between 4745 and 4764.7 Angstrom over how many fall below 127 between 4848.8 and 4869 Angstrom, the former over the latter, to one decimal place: -1.4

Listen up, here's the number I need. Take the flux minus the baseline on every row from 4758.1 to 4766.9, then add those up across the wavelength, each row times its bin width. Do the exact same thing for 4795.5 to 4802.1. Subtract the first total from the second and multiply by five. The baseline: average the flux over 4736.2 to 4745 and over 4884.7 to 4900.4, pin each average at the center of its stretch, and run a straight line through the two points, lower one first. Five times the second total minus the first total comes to -117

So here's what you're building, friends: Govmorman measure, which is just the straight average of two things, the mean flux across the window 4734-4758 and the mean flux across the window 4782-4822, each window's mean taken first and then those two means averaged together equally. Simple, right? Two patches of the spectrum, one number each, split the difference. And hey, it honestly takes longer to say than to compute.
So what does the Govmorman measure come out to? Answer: 139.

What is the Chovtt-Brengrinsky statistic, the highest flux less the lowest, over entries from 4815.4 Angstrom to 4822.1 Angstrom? 13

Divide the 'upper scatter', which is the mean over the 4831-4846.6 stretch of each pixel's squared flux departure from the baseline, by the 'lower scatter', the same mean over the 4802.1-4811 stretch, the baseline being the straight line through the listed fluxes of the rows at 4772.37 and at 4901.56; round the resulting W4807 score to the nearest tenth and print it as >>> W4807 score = 1.2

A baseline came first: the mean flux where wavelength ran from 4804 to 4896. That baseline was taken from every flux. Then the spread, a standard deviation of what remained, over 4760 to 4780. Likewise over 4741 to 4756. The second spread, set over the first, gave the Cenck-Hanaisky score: 1.0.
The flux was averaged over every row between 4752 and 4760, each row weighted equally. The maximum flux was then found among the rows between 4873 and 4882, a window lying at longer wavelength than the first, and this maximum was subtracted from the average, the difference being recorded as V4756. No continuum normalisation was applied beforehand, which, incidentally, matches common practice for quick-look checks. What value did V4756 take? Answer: 13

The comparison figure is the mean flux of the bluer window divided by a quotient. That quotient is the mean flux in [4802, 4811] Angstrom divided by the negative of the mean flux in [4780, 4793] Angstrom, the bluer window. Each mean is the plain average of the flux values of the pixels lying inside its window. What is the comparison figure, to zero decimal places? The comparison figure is -148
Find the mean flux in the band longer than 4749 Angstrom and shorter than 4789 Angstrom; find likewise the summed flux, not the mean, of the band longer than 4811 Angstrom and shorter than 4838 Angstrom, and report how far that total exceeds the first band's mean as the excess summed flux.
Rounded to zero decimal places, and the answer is 1371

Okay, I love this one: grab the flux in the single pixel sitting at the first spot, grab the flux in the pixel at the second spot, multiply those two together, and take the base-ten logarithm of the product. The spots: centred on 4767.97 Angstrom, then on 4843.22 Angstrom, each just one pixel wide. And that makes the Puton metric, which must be 4.22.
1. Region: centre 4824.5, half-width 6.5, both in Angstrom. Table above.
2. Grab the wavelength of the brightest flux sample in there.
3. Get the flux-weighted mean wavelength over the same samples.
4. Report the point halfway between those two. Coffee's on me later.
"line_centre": 4824.8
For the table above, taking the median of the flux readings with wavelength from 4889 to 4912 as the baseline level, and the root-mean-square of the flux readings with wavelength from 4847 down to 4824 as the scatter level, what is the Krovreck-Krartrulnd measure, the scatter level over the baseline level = 0.94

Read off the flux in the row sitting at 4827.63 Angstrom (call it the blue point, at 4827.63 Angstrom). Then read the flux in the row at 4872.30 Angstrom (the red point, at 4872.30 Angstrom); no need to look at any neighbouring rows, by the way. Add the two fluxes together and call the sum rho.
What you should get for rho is 254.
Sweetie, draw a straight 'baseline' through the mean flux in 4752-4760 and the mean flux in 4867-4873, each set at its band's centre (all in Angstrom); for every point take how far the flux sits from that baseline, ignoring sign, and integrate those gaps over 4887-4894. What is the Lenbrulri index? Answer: 54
